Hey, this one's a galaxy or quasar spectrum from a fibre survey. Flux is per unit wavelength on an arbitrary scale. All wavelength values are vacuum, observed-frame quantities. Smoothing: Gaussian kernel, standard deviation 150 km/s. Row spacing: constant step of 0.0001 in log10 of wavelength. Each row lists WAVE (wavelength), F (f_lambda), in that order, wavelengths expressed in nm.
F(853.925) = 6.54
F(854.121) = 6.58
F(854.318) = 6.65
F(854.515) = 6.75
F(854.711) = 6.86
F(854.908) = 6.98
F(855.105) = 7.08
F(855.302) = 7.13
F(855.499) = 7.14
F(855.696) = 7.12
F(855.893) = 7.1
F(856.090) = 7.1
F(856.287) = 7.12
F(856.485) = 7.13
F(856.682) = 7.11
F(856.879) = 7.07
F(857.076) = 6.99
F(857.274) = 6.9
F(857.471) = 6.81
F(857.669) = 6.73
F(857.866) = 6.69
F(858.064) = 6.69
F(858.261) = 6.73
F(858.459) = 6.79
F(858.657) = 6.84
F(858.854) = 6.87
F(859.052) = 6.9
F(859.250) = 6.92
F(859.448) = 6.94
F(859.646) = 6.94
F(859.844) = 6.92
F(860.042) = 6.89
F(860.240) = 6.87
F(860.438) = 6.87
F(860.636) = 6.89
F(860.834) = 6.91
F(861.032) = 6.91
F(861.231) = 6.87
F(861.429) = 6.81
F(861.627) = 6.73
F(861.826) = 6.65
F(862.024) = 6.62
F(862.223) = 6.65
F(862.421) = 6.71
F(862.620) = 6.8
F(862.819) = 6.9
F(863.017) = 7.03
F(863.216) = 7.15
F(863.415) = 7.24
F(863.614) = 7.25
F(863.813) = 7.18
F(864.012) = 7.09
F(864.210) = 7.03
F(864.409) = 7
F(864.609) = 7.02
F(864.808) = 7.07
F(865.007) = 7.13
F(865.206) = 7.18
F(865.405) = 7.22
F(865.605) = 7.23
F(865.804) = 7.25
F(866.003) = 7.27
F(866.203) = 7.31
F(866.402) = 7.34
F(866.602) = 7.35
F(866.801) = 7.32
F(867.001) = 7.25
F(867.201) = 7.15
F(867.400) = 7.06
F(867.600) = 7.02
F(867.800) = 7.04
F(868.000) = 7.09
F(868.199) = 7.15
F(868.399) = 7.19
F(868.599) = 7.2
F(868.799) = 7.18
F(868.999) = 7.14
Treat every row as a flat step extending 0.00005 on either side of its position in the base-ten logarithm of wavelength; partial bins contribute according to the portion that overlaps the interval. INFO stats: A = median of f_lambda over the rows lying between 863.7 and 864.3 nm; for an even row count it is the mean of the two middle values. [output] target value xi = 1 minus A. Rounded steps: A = 7.1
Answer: -6.1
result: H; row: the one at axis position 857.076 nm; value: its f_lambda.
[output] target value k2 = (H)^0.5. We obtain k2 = 2.64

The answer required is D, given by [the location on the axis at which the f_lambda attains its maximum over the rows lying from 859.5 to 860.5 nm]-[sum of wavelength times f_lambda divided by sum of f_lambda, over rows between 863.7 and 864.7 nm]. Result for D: -4.56 nm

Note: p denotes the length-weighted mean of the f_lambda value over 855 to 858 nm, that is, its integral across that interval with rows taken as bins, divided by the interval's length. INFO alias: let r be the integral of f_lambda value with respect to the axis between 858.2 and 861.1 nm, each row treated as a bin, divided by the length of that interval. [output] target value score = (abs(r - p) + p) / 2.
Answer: 3.57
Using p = 7.01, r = 6.88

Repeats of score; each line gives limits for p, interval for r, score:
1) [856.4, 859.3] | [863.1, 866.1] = 3.58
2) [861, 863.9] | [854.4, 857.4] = 3.52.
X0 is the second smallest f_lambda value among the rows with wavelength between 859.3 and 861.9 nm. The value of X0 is 6.73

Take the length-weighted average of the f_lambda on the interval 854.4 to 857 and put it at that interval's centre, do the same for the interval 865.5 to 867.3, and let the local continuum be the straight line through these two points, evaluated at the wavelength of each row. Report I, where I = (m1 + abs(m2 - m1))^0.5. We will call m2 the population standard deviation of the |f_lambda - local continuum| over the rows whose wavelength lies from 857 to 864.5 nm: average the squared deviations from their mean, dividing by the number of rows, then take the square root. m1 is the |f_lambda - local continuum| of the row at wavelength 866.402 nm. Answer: 0.37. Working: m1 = 0.07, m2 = 0.135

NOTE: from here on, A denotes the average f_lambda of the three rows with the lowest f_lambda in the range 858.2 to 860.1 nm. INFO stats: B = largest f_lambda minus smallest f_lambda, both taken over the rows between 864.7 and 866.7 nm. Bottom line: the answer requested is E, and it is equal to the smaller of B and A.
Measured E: 0.28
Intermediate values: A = 6.8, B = 0.28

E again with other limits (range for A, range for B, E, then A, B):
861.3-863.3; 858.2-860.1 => 0.21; 6.6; 0.21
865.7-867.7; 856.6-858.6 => 0.42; 7.1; 0.42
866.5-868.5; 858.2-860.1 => 0.21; 7.0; 0.21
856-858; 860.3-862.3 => 0.29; 6.7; 0.29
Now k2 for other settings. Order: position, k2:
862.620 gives 2.61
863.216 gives 2.67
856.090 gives 2.66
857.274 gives 2.63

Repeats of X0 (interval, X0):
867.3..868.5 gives 7.04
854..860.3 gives 6.65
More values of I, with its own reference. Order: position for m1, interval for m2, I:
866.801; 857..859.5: 0.31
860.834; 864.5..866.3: 0.65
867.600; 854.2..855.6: 0.66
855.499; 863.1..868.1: 0.31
